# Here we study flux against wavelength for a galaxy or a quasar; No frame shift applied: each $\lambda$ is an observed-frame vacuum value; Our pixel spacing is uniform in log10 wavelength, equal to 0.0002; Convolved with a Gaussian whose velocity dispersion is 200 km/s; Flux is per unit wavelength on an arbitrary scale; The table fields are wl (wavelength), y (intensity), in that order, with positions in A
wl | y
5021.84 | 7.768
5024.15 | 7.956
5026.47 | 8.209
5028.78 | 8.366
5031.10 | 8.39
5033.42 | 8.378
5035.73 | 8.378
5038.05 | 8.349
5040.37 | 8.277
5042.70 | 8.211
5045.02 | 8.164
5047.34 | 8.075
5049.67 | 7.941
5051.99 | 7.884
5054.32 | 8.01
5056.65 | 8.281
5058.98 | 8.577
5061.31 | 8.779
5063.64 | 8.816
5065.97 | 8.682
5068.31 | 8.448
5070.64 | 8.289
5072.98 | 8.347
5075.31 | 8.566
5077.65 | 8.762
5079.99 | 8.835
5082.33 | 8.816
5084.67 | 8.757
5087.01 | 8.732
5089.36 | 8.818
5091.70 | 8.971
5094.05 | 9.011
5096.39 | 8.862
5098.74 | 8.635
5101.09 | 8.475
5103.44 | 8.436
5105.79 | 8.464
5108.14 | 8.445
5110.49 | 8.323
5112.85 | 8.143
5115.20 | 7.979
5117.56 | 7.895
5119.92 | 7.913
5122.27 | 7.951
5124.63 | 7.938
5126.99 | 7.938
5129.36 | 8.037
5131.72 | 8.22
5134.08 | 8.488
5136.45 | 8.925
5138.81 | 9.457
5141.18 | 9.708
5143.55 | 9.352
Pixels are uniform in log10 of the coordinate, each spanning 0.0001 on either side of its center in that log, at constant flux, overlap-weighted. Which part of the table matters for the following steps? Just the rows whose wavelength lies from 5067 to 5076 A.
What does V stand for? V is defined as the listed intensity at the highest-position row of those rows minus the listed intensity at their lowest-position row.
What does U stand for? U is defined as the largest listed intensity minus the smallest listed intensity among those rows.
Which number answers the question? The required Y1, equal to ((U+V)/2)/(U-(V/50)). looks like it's 0.7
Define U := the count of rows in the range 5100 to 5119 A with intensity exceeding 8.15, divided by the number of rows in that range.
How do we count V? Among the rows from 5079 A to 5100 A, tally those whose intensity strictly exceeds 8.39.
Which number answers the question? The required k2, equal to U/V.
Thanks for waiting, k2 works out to 0.07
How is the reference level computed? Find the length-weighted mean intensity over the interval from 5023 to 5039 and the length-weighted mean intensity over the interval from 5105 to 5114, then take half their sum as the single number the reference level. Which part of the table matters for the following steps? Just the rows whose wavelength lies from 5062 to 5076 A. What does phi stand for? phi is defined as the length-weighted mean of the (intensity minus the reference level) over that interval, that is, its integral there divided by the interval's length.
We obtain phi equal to 0.22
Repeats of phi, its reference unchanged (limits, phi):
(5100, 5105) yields 0.14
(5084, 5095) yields 0.55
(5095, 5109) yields 0.25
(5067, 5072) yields 0.06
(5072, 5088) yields 0.38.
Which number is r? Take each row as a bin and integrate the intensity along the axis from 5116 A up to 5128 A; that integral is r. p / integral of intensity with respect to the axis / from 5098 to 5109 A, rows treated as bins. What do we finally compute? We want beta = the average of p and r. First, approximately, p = 93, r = 95.2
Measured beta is 94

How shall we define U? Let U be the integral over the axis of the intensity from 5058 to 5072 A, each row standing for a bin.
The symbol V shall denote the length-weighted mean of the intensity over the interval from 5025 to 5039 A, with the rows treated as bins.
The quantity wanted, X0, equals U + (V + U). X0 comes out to 249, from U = 120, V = 8.34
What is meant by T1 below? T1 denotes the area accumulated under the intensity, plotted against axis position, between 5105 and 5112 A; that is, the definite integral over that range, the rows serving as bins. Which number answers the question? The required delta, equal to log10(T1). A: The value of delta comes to 1.77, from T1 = 58.8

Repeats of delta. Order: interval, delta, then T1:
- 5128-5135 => 1.76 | 57.6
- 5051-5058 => 1.75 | 56.5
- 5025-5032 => 1.76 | 58.1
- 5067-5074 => 1.77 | 58.5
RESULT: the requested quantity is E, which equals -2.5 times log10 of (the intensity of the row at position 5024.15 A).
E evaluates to -2.25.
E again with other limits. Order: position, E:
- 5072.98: -2.30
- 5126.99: -2.25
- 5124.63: -2.25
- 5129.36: -2.26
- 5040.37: -2.29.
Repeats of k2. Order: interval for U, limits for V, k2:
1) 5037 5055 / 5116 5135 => 0.50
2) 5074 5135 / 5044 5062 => 0.35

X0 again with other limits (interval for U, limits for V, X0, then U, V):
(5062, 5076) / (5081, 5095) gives 248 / 119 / 8.85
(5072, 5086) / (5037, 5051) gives 251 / 122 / 8.16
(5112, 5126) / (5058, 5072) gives 232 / 112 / 8.59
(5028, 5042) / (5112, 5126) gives 242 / 117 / 7.97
